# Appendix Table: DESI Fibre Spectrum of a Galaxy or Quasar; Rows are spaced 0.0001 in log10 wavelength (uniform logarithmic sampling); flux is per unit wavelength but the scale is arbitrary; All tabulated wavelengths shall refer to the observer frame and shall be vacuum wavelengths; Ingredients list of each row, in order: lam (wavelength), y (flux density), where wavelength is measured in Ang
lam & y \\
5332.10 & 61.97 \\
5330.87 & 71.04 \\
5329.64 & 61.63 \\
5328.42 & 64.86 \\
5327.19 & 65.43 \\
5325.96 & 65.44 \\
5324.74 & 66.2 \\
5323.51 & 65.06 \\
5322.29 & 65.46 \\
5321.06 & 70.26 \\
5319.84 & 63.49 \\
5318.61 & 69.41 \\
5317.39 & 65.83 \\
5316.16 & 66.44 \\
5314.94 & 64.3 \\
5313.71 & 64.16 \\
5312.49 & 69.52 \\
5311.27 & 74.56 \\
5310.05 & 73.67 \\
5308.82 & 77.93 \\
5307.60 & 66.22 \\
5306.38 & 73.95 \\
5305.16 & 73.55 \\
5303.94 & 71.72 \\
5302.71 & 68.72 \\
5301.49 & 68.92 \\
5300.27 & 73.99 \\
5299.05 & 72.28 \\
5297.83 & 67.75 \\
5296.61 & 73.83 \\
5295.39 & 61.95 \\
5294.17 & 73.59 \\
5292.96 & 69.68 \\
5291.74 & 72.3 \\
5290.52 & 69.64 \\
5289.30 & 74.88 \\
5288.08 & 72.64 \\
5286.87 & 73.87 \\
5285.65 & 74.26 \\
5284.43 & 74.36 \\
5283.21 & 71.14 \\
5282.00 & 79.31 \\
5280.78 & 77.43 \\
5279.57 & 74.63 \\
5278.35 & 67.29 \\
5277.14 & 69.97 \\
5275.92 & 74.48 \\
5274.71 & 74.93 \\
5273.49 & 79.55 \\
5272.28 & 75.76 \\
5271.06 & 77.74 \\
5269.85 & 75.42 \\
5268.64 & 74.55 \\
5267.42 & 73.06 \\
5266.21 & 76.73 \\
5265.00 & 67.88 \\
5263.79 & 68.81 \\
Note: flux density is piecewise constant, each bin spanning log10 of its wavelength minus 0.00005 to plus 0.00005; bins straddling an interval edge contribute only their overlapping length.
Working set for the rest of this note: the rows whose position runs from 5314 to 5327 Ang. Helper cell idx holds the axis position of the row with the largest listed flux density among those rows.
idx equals 5321.06 Ang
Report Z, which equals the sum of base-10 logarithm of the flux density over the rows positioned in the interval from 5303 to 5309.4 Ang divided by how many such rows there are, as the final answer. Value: 1.86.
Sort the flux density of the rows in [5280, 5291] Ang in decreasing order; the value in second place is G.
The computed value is 77.43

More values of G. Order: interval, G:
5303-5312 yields 74.56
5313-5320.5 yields 66.44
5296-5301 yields 73.83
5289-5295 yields 73.59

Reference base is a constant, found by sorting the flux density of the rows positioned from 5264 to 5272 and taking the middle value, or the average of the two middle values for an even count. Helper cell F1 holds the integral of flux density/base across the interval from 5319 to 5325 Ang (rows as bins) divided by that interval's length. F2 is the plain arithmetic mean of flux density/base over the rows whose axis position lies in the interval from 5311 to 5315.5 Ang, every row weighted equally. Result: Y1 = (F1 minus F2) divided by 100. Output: -0.0003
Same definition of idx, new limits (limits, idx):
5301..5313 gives 5308.82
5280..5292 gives 5282.00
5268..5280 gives 5273.49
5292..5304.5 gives 5300.27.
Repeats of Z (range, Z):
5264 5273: 1.87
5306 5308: 1.84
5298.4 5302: 1.86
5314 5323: 1.82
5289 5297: 1.85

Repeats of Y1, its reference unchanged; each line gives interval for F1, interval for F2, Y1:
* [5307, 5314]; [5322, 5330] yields 0.0009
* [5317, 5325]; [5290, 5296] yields -0.0004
